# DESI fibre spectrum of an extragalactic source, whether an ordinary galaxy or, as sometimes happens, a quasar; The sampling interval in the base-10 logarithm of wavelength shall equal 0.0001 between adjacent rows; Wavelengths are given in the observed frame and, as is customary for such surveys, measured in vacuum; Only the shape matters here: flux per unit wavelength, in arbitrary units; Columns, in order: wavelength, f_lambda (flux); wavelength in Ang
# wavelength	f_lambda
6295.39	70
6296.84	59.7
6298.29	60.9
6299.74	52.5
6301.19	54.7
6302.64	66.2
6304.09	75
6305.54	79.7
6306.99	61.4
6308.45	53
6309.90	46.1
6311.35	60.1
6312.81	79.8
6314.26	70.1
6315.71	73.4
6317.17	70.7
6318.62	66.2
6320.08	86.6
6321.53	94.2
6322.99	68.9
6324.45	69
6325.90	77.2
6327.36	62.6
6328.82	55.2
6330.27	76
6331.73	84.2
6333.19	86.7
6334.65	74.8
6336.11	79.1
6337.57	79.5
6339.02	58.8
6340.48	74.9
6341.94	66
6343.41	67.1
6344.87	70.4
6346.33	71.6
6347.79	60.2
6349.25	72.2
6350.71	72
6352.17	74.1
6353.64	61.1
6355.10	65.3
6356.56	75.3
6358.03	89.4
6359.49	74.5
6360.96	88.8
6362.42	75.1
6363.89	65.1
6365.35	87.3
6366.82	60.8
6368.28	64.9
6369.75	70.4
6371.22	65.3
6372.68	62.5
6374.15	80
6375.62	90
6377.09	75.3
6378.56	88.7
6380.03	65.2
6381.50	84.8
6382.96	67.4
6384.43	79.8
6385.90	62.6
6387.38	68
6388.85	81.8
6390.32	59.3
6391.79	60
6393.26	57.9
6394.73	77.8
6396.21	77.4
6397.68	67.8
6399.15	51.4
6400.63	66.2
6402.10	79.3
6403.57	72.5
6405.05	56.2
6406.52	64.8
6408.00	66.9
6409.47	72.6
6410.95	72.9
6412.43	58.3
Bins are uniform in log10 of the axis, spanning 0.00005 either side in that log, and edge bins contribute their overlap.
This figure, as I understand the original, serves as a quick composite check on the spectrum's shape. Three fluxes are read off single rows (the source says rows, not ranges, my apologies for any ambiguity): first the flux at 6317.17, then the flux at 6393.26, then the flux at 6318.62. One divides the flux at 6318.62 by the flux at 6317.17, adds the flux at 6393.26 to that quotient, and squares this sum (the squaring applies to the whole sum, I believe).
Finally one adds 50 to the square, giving 3512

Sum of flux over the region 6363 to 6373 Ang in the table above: 476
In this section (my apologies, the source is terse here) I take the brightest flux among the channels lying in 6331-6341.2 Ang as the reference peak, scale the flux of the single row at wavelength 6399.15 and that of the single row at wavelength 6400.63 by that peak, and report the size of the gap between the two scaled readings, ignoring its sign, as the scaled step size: 0.17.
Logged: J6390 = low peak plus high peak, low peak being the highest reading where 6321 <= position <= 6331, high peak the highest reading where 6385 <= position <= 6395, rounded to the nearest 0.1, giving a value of 176.0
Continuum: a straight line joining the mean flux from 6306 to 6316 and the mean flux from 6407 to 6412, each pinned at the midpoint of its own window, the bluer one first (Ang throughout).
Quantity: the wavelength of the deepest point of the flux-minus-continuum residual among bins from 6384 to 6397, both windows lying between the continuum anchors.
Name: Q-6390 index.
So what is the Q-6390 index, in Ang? 6393.26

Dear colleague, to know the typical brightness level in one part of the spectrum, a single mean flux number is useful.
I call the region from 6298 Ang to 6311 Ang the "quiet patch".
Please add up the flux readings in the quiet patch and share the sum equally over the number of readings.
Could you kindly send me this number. 61.1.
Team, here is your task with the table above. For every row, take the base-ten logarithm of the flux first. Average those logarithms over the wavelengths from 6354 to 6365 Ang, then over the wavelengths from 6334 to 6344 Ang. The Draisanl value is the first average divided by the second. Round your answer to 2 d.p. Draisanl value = 1.01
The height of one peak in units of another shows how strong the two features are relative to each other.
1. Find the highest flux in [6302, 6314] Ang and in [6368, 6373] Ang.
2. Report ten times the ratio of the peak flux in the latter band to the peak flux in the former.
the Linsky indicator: 8.8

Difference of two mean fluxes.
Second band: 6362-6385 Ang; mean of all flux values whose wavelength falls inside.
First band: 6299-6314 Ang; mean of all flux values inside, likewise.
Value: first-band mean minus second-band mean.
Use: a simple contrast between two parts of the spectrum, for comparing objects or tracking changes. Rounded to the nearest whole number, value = -11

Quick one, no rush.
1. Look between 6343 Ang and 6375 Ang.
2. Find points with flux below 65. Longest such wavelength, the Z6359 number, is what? 6372.68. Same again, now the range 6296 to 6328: 6327.36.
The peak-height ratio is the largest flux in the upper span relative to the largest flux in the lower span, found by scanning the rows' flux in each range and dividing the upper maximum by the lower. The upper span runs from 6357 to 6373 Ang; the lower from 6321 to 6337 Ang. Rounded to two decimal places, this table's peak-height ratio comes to 0.95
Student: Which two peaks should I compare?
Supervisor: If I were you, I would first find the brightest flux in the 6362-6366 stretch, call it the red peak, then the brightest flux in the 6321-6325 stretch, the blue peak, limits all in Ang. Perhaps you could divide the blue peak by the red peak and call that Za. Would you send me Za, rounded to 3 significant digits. 1.08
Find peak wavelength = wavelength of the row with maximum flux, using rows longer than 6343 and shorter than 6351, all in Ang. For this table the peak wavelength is 6349.25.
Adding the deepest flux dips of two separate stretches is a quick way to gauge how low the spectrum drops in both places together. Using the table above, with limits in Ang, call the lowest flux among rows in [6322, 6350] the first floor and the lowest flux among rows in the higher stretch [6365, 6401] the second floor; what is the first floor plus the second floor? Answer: 107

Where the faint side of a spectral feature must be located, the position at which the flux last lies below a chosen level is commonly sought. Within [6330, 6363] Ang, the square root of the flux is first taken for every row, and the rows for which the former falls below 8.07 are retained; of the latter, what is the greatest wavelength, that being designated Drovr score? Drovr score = 6353.64 Ang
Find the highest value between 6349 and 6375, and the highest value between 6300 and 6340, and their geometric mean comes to 91.8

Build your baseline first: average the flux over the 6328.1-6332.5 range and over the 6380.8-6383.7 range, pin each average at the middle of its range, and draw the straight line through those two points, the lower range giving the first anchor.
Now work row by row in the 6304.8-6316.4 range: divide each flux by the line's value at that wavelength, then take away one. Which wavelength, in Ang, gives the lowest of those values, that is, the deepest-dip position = 6309.90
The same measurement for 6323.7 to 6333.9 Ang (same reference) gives 6328.82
